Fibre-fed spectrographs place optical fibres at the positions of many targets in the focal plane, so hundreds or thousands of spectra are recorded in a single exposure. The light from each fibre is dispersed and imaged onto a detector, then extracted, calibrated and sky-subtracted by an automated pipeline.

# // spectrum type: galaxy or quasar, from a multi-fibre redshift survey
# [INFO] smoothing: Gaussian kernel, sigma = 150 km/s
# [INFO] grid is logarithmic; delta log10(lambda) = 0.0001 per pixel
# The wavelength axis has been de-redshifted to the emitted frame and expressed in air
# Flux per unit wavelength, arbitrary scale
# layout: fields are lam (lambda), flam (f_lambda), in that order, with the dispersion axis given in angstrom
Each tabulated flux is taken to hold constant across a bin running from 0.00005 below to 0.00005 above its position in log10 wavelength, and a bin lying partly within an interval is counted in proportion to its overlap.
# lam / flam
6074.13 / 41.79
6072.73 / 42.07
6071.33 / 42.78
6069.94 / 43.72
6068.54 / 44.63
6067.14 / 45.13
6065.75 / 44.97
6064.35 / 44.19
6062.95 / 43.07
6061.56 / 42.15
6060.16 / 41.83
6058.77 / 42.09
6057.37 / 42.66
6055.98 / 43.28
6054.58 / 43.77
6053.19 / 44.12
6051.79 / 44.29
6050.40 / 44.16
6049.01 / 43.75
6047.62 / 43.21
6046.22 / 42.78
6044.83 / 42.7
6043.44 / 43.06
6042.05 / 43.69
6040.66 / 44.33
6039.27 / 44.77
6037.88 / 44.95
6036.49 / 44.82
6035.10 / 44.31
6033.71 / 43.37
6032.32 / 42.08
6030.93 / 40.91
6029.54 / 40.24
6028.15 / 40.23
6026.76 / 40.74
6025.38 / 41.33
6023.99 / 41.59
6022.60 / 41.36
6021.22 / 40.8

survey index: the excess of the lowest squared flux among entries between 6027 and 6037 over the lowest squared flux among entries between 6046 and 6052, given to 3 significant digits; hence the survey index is -212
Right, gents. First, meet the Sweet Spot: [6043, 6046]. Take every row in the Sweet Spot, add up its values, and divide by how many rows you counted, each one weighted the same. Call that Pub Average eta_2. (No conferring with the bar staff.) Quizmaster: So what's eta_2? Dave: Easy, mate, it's 42.9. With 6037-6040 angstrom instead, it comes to 44.9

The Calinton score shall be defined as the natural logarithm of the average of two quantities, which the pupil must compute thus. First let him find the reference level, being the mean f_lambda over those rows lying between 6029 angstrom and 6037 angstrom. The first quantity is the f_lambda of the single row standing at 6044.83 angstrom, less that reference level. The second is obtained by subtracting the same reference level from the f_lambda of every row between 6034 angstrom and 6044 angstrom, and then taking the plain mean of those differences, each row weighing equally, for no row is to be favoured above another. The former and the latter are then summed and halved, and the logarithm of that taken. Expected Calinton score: -0.1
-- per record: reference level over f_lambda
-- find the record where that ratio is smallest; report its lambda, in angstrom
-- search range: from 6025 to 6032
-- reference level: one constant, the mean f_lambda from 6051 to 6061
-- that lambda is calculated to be 6025.38 angstrom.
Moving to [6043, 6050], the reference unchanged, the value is 6049.01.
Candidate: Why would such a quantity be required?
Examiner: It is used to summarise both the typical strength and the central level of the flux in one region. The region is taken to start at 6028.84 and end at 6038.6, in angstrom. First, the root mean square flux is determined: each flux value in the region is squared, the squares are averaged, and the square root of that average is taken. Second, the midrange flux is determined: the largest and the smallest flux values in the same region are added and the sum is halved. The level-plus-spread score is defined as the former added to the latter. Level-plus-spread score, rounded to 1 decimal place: 85.6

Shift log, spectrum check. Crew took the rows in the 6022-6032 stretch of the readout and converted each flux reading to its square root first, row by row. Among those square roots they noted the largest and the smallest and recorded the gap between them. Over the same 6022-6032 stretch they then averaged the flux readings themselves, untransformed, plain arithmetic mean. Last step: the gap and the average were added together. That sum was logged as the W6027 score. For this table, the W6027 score 41.0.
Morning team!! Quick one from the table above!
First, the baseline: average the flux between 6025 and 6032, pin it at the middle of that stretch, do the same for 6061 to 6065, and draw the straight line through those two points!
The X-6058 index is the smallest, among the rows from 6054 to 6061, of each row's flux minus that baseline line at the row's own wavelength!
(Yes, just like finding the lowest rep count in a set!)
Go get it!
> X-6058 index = -1.1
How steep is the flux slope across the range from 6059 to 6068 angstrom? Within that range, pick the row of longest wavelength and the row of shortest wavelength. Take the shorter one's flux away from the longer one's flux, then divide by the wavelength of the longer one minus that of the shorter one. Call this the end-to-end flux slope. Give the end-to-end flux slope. 0.5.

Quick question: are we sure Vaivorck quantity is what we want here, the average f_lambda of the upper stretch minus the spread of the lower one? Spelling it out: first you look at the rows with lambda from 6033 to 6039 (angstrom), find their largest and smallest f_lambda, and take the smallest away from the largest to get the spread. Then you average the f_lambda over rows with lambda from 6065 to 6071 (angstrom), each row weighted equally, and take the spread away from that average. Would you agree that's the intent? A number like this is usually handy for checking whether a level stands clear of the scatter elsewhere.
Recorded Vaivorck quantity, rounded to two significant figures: 43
